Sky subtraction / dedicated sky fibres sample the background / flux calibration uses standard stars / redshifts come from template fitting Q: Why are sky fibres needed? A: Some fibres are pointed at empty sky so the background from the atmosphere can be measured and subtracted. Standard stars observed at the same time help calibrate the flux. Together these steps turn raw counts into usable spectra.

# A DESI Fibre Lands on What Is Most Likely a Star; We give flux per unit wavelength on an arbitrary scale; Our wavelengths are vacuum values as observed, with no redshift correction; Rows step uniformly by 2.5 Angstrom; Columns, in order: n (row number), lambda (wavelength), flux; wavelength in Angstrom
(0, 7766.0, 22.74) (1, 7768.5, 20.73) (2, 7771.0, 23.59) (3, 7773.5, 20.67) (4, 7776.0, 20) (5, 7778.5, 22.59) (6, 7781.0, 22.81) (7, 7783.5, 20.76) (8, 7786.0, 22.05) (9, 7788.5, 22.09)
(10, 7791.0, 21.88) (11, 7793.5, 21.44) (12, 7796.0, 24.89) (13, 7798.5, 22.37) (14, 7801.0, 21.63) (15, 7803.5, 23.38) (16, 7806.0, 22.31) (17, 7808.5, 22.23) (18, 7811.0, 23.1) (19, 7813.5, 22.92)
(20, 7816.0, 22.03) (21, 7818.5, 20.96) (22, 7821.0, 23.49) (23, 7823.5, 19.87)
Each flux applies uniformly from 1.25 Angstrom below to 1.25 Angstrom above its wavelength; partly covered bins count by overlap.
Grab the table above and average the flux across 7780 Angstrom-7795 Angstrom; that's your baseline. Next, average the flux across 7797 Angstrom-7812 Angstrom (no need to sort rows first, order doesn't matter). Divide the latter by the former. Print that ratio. 1.03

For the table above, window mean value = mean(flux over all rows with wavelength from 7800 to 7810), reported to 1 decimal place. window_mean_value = 22.4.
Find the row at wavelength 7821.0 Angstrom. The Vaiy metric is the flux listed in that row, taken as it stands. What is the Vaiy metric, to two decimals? 23.49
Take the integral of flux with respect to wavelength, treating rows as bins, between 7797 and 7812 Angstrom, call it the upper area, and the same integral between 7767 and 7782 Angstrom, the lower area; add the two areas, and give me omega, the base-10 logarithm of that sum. 2.82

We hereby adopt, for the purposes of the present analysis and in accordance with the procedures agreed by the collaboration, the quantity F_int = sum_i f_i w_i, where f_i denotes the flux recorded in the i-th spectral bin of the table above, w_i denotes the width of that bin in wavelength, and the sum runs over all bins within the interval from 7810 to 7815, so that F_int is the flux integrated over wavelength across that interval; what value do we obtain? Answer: 115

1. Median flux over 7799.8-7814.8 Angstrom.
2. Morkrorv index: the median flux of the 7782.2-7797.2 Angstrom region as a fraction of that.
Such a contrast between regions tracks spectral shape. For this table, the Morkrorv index 0.971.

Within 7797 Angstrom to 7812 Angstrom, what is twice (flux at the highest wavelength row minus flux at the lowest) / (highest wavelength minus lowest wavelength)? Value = 0.12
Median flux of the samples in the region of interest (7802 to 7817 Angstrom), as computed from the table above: 22.6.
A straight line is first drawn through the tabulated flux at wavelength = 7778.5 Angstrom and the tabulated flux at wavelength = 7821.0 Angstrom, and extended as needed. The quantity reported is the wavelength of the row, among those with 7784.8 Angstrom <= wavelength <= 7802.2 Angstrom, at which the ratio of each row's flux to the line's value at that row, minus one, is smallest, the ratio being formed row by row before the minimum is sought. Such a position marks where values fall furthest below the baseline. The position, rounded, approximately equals 7793.5 Angstrom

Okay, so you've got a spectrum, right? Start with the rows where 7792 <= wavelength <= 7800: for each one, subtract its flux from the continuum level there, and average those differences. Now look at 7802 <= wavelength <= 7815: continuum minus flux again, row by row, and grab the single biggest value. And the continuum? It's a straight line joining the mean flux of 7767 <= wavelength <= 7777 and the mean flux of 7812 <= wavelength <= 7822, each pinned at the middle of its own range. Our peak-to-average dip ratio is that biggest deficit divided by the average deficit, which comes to 0.1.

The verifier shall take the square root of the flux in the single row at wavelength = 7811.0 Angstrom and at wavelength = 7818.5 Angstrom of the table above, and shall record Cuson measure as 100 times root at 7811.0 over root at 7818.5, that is 105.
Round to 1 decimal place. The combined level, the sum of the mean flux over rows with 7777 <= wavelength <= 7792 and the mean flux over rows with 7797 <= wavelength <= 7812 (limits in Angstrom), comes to 44.5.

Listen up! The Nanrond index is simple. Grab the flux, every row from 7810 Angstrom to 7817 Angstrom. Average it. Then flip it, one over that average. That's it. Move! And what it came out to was 0.0441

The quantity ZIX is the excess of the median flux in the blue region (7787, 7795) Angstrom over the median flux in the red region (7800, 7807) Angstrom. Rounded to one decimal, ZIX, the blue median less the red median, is -0.4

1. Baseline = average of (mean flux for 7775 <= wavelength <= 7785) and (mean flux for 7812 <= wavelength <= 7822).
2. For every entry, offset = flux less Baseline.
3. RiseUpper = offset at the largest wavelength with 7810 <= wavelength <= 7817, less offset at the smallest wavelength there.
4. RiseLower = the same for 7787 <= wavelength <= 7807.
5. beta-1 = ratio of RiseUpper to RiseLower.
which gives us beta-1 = -4.9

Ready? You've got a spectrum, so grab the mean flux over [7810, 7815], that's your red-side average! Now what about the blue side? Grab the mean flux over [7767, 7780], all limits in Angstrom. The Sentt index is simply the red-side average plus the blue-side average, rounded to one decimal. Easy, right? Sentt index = 44.5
